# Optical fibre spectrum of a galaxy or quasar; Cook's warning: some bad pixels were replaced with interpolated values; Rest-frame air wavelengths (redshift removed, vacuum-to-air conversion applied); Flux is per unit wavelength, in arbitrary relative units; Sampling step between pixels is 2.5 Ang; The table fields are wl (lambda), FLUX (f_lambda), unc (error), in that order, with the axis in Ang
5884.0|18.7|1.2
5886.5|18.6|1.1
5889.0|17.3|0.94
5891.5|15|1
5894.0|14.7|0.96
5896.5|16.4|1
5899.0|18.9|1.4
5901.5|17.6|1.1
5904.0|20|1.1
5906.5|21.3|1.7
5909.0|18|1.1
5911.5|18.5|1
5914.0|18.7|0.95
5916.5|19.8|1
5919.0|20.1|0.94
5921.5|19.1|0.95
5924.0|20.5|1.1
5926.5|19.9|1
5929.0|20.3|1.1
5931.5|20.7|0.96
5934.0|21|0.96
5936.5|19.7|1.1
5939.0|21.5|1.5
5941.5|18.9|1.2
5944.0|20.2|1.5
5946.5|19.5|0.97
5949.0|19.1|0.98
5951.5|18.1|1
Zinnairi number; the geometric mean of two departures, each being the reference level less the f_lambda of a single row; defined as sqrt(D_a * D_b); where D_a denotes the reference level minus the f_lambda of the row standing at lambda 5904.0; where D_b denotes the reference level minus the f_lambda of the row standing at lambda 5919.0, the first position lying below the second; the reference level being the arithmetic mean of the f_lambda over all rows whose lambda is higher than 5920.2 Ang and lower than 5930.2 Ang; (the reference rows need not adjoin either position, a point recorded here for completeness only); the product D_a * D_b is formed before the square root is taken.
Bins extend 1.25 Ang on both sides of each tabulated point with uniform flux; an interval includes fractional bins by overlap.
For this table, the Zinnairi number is 0.1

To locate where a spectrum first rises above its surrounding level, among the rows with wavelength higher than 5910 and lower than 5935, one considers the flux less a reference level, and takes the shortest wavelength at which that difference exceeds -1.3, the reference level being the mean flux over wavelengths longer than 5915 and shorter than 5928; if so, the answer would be 5914.0 Ang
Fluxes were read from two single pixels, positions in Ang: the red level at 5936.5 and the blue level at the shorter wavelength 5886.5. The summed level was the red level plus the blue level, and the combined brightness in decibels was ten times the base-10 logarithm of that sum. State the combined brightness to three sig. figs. 15.8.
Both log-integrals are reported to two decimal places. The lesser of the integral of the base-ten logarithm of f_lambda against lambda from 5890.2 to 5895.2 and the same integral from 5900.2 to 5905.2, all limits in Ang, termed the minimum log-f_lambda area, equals 5.86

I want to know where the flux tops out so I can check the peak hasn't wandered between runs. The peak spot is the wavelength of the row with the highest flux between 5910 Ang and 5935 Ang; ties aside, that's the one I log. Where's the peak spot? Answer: 5934.0 Ang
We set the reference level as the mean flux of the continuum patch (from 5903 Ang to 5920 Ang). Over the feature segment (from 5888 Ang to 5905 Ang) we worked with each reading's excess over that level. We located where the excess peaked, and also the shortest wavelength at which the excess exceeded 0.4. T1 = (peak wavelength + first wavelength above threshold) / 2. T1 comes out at 5904.0 Ang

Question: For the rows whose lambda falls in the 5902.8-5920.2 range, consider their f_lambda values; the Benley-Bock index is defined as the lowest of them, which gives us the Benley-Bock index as 18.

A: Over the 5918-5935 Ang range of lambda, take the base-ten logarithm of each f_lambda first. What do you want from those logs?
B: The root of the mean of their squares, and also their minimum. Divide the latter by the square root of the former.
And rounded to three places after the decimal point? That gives 1.121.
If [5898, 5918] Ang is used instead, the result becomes 1.101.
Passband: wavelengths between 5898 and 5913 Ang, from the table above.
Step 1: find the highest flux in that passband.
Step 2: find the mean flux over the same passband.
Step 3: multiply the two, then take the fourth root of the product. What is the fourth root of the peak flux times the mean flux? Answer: 4.49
